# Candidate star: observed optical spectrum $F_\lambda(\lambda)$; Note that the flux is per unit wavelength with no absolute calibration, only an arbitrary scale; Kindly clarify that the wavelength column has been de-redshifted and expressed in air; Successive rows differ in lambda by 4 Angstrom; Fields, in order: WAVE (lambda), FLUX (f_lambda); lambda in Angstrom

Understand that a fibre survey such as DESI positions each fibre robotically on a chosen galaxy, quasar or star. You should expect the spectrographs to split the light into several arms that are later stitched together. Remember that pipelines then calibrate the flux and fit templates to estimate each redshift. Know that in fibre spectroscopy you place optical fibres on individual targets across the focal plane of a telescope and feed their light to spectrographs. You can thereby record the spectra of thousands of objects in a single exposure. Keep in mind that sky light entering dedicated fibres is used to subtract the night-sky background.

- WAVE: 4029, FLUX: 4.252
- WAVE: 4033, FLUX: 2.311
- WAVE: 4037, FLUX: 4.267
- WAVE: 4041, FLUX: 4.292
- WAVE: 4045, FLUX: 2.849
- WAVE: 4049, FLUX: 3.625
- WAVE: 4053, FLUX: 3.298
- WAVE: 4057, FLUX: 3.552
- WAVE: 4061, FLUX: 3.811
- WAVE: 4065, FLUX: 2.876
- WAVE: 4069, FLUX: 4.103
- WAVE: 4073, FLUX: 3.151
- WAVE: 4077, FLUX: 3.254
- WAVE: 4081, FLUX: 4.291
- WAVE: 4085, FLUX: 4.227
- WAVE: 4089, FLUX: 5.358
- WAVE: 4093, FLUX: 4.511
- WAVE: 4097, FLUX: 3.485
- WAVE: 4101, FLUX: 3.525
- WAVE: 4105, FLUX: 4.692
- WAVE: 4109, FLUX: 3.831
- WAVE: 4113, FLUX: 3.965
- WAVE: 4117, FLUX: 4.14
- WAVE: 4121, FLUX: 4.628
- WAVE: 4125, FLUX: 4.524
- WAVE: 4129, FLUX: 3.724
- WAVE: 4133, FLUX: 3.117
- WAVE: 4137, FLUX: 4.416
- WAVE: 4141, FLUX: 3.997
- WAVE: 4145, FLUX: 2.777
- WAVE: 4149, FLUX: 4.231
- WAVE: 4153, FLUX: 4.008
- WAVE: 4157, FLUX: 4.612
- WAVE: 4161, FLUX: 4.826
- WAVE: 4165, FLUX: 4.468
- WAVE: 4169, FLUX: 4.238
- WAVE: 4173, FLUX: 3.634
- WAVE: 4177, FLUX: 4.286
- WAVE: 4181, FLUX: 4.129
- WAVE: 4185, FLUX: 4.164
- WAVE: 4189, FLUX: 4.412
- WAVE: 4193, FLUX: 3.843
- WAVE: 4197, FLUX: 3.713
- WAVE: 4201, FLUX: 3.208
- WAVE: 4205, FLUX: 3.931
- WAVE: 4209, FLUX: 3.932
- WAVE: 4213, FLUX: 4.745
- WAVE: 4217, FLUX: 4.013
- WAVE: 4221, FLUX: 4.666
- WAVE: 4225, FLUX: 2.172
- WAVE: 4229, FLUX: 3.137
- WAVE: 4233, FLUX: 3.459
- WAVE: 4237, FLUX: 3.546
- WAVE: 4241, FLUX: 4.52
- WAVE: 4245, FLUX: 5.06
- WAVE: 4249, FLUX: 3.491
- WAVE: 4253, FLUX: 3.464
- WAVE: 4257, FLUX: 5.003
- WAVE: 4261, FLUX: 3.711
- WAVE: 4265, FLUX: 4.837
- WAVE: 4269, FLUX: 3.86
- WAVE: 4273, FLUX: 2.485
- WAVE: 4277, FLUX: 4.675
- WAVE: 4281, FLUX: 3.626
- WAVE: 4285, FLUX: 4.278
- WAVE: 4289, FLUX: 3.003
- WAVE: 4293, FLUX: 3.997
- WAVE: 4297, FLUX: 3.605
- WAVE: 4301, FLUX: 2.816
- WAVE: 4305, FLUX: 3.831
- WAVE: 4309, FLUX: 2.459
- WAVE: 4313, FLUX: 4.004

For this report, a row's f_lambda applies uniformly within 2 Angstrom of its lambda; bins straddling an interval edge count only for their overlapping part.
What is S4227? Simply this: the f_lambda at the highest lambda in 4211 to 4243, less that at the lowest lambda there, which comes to -0.2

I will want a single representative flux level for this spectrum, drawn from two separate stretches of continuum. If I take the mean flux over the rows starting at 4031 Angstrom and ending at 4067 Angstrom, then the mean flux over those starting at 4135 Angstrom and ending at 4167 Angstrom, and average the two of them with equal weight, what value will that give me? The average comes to 3.80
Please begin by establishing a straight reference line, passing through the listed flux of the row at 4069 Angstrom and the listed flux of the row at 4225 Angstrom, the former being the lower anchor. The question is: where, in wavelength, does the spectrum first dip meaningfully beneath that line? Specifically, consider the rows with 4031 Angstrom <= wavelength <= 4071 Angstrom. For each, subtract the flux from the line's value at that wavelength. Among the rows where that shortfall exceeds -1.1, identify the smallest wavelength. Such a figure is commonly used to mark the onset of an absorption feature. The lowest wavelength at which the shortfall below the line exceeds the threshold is 4033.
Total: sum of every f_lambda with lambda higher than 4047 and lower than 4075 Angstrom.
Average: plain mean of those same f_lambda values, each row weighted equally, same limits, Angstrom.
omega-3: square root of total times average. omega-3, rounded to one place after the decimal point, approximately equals 9.2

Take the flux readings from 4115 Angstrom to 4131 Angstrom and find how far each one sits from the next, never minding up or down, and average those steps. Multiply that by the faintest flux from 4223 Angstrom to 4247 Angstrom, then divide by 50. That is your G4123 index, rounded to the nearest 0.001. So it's 0.020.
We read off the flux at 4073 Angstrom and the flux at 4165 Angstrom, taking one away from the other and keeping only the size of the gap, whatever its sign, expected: 1.32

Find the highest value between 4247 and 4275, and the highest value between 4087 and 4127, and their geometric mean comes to 5.18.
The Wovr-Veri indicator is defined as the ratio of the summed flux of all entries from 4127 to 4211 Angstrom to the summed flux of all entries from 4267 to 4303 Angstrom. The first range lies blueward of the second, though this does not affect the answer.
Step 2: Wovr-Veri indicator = 2.6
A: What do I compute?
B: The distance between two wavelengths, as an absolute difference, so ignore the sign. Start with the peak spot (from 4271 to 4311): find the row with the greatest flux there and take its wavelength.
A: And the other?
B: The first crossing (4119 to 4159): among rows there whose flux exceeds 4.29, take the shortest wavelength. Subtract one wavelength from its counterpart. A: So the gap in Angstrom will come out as 156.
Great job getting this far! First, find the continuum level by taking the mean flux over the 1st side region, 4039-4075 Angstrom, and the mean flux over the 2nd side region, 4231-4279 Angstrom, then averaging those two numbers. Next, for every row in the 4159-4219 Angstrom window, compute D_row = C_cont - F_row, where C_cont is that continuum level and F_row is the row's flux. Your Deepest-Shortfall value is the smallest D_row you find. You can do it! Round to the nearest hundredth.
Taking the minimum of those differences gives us -1.07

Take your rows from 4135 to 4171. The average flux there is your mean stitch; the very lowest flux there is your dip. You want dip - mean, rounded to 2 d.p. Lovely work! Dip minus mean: -1.40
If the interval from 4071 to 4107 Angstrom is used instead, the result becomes -0.90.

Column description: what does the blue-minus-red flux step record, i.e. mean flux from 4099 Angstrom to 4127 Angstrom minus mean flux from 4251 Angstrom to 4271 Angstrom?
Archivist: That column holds 0.0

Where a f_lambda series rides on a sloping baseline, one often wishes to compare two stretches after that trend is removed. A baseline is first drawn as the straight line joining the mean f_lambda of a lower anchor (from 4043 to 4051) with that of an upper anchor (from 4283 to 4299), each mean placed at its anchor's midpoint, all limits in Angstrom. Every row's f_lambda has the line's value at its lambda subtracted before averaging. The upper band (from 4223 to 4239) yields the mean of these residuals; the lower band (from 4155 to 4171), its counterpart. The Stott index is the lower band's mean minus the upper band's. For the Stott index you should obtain 1.6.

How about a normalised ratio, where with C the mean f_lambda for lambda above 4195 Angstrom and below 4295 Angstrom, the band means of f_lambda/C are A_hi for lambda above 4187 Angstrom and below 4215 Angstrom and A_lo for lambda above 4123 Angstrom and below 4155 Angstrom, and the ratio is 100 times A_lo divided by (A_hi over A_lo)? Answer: 97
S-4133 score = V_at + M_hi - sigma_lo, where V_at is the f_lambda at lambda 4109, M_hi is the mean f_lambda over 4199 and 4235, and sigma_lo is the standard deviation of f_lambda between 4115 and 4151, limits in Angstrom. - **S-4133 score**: 6.9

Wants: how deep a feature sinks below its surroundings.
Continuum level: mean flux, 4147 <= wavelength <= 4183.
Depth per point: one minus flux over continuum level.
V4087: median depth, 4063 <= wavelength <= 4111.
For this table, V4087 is 0.071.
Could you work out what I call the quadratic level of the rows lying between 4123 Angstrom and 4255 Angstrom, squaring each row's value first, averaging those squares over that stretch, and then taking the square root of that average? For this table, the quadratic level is 4.00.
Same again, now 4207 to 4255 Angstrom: 3.93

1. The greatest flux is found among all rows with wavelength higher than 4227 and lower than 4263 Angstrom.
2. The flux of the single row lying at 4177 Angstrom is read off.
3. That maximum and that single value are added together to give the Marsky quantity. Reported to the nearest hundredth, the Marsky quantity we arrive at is 9.35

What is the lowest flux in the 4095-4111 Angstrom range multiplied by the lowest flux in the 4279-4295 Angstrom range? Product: 10.5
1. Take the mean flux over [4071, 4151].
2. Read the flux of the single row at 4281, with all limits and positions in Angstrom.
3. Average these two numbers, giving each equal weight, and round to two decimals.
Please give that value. 3.81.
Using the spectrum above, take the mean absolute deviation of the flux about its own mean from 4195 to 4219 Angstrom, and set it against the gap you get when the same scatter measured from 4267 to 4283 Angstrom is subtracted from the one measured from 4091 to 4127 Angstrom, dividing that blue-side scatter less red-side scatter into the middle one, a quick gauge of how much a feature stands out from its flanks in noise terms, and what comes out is -1.5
